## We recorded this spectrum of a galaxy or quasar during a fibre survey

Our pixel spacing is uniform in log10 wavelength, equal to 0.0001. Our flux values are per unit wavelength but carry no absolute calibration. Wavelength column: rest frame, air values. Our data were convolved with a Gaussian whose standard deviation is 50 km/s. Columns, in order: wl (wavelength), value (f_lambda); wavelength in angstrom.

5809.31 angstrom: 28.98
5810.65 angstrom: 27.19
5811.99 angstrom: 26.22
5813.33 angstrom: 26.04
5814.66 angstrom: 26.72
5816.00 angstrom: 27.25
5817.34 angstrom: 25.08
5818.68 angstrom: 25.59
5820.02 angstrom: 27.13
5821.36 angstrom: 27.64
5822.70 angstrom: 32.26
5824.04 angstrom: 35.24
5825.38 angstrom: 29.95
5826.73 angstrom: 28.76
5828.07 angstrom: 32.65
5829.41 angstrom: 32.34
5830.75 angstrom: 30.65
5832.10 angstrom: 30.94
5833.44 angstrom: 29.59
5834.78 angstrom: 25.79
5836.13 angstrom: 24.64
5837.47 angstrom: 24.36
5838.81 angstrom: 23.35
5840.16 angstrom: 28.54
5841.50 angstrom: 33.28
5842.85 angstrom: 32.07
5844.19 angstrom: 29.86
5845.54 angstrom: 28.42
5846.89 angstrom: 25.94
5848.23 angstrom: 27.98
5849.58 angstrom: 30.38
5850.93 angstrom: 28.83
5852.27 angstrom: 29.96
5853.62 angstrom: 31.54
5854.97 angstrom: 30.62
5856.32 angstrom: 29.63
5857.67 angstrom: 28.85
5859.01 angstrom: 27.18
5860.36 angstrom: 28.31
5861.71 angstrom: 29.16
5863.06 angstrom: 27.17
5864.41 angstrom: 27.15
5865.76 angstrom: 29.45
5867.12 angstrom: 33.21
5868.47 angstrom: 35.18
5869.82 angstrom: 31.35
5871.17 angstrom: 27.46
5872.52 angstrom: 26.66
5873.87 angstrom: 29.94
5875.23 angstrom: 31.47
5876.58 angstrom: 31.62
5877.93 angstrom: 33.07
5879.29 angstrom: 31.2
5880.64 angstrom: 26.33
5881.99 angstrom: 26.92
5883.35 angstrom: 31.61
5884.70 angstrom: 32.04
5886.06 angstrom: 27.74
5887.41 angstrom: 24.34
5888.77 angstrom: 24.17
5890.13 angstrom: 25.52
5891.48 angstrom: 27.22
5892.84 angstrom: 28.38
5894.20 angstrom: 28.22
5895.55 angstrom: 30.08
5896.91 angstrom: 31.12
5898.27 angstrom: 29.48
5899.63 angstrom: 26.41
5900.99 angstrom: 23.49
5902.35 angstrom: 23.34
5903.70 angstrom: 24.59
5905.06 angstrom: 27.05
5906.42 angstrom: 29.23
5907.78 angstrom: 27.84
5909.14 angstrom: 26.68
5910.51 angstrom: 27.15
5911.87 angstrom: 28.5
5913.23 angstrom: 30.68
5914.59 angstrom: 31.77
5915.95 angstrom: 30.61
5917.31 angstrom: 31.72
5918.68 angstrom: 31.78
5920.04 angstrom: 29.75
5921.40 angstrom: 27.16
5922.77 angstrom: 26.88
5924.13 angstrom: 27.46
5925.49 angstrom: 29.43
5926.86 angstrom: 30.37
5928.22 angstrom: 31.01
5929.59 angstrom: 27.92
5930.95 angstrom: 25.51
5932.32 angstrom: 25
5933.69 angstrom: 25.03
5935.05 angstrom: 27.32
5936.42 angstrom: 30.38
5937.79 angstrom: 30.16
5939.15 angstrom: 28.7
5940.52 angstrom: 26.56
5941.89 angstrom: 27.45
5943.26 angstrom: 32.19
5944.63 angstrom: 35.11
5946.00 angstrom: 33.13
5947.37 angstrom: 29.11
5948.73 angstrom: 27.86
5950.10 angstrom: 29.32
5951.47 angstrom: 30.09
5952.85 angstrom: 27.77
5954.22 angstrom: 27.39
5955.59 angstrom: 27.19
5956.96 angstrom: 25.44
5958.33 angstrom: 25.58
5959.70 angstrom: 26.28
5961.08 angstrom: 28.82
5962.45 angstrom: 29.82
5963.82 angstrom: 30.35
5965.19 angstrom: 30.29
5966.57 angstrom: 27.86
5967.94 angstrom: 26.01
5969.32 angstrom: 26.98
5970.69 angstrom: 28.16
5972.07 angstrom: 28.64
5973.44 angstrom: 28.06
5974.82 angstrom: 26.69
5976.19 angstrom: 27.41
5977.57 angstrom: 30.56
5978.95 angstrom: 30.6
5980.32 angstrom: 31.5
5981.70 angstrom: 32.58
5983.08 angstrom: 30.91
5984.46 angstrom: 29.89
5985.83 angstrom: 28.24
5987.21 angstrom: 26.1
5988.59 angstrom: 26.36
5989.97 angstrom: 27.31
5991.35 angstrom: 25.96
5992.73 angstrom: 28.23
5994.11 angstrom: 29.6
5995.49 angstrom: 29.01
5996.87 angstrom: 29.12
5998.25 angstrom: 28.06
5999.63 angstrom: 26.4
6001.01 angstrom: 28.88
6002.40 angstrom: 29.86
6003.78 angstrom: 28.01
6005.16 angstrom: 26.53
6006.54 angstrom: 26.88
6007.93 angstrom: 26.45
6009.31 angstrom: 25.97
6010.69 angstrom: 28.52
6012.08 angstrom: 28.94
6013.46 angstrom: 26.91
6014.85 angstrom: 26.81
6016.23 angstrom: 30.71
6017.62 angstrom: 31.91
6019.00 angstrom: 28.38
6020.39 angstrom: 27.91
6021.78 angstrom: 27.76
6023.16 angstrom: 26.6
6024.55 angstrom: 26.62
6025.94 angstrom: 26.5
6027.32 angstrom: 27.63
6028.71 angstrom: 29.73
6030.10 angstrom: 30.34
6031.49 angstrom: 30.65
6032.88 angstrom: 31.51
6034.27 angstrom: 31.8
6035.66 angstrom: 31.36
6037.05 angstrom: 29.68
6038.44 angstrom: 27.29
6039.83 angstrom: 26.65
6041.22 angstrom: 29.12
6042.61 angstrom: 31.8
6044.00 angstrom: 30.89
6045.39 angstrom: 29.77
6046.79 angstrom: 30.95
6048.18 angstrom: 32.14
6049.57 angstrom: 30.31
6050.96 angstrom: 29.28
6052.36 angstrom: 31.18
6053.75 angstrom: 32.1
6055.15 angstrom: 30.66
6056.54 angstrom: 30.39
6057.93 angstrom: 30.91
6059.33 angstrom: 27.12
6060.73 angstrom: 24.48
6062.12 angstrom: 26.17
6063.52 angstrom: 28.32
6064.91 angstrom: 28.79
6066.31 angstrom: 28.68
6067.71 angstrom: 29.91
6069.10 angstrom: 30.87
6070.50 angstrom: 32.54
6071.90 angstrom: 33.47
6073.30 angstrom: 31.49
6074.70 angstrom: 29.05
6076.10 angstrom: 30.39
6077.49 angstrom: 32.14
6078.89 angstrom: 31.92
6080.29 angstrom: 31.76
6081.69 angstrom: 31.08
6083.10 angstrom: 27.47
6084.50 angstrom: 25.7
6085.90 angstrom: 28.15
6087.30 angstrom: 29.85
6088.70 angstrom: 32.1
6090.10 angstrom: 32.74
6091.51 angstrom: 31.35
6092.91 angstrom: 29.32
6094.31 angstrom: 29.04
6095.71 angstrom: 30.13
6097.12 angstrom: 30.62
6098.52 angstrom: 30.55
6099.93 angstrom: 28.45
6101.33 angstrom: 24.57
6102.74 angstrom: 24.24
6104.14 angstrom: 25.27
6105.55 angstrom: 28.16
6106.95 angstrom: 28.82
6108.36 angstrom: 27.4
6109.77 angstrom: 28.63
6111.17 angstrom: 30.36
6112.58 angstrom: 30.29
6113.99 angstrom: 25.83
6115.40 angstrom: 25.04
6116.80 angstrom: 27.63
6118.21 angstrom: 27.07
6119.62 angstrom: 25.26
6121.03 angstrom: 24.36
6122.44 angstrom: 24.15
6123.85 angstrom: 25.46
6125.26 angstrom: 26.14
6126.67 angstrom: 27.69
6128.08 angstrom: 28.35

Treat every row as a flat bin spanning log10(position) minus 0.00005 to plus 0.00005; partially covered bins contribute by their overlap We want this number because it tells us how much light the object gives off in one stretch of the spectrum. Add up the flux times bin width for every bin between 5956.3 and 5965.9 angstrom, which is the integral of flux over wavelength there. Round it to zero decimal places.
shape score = 270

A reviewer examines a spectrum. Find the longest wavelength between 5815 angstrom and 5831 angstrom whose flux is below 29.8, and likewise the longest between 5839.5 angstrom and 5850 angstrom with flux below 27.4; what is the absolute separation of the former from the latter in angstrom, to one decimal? 20.2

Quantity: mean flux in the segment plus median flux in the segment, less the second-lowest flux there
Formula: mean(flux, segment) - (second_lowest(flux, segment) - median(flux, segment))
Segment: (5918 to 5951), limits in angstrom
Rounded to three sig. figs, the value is 32.8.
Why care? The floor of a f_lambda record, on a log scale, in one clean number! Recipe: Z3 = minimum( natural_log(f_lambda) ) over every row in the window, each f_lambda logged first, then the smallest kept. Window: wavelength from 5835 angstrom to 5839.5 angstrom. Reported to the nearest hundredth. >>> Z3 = 3.15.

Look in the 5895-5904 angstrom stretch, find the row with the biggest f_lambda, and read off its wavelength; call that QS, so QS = 5896.91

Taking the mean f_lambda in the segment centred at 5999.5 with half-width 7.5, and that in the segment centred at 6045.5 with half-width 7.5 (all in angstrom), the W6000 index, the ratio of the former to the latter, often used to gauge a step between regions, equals 0.94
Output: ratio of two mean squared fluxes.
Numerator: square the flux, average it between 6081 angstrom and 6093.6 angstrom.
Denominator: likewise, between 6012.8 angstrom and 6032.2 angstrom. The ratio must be 1.09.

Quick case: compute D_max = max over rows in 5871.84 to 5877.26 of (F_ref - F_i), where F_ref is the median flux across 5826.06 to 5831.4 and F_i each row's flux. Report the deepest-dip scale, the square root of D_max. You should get 2.2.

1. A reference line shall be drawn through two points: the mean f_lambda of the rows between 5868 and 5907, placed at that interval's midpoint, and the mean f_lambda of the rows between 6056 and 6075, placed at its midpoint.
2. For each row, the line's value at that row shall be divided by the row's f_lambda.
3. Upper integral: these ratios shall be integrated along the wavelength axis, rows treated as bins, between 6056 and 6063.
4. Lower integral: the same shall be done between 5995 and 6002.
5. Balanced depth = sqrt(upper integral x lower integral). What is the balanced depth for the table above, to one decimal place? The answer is 7.3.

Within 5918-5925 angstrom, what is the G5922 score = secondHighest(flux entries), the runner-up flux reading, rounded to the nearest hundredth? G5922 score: 29.75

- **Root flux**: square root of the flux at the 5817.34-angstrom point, 5.01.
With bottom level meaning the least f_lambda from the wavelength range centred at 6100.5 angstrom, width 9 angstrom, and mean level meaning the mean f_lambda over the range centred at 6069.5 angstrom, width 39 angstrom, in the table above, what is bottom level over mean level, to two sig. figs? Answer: 0.81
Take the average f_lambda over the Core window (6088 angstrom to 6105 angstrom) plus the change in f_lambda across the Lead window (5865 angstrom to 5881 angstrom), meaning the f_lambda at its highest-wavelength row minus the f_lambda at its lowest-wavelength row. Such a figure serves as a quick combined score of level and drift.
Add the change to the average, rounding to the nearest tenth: 25.9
